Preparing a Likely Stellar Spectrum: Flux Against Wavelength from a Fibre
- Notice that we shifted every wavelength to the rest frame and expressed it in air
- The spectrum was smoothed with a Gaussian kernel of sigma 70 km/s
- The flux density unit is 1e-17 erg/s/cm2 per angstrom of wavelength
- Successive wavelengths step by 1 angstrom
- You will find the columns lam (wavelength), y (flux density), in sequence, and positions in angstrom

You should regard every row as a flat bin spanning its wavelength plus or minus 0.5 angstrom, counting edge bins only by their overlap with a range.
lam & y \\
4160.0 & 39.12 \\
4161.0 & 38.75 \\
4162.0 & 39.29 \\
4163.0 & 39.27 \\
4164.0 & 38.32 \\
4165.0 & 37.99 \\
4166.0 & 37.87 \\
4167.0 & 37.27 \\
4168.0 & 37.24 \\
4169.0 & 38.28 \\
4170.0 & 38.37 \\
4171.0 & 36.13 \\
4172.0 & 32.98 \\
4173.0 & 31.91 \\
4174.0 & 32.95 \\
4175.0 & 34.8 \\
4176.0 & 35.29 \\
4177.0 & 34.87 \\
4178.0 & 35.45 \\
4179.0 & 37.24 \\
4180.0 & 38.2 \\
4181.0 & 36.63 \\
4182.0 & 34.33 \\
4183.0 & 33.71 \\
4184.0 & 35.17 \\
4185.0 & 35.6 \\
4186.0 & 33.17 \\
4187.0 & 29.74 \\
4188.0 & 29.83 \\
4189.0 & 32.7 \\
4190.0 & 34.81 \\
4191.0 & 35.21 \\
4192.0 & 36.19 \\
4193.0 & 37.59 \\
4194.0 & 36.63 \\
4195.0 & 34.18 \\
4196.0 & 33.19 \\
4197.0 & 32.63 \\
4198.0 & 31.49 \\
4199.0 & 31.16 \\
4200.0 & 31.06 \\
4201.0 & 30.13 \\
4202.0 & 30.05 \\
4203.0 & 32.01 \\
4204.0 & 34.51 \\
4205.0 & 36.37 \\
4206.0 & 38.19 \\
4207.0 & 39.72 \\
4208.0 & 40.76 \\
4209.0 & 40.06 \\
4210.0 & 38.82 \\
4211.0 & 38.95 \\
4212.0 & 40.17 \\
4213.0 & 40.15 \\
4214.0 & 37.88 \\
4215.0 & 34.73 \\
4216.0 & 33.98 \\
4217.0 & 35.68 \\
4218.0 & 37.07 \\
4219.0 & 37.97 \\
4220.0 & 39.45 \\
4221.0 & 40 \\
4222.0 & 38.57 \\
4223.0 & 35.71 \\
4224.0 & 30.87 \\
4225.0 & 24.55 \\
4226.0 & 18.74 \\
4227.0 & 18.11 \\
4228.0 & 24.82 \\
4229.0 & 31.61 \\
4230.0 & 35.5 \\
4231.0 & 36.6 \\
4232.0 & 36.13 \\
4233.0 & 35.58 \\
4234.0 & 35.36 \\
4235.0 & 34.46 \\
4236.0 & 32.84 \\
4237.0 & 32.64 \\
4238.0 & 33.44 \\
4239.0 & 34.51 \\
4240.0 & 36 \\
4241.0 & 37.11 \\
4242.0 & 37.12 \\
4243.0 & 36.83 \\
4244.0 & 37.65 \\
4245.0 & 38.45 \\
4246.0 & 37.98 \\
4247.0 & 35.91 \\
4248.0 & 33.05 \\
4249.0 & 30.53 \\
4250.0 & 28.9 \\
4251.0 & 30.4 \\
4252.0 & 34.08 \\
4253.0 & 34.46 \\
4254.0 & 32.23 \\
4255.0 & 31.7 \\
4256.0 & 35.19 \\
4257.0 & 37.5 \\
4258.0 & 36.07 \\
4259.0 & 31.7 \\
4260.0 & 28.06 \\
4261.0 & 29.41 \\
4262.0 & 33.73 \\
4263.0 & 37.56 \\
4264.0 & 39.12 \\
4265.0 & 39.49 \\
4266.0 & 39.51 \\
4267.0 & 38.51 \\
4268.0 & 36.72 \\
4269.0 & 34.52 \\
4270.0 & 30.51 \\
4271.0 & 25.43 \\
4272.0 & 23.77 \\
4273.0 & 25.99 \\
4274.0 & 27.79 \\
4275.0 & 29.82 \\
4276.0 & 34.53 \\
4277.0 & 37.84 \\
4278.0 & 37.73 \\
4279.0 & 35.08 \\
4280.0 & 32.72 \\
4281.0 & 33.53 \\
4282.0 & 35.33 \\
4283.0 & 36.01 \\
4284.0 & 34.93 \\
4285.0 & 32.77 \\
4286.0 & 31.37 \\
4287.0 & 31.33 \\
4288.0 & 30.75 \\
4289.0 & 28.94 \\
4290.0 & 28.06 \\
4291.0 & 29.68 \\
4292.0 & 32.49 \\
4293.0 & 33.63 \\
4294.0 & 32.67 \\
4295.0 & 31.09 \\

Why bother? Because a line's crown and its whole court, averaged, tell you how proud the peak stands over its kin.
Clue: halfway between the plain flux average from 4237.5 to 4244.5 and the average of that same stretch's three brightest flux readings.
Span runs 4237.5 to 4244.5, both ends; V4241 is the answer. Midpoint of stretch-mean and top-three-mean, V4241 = 37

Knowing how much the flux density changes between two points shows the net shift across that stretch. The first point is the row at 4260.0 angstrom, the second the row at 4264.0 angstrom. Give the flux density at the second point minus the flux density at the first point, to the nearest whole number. 11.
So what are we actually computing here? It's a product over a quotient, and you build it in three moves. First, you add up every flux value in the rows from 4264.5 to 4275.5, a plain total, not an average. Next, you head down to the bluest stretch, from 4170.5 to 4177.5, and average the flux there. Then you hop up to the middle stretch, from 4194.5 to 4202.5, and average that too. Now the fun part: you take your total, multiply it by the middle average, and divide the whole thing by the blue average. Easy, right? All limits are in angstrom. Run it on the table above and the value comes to 327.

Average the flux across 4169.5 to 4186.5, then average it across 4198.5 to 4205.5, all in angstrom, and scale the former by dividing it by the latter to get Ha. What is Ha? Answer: 1.09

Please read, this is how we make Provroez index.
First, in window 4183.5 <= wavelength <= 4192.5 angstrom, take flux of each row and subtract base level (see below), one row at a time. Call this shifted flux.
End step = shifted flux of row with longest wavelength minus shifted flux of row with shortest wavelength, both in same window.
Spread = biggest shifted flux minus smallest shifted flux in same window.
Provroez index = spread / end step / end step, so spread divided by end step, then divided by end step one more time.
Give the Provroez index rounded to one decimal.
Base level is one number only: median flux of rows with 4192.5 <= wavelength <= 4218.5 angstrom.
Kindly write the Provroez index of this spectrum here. 6.2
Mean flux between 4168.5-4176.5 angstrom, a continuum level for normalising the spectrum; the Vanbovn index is 35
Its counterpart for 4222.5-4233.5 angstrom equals 30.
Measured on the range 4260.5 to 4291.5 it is 33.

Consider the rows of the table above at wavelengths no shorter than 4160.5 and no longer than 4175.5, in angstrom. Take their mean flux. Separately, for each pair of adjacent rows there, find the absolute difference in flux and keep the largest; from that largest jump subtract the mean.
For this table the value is -33.6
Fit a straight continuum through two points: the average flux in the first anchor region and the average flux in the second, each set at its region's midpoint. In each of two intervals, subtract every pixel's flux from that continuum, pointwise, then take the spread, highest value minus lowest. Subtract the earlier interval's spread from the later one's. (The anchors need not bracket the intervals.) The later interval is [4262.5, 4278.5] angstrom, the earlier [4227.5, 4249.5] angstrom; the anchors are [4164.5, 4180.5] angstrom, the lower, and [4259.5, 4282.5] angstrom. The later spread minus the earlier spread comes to 1.5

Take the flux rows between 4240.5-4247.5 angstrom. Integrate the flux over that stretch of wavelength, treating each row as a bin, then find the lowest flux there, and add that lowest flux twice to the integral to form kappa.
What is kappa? 333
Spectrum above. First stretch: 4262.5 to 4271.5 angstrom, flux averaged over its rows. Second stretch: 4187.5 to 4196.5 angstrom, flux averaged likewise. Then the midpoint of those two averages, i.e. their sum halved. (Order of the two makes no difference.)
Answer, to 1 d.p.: 35.1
